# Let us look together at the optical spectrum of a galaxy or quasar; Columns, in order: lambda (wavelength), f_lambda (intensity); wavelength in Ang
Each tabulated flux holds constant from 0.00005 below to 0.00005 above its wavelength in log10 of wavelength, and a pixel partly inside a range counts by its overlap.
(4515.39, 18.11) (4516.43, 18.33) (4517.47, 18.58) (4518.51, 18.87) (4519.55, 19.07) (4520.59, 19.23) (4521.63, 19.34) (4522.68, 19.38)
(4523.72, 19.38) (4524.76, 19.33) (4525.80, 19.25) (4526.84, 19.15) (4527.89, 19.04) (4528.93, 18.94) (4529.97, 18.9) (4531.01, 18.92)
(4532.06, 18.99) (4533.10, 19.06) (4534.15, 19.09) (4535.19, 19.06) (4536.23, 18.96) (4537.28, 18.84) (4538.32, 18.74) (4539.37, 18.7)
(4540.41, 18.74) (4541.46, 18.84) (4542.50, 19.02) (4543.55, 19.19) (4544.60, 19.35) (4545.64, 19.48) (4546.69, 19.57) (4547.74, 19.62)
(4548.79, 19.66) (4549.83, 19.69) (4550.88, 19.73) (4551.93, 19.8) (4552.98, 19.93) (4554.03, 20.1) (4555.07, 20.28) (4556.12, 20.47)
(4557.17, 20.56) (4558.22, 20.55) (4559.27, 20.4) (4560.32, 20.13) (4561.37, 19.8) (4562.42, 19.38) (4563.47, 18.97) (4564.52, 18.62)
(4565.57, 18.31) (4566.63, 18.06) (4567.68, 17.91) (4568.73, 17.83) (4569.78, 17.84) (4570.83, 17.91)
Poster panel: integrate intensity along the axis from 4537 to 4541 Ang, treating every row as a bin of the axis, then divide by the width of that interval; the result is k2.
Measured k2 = 18.8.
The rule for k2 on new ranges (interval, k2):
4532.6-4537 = 19.0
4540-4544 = 18.9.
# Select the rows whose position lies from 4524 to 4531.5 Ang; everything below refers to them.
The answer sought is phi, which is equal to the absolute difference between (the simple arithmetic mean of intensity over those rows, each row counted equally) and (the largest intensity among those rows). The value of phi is 0.25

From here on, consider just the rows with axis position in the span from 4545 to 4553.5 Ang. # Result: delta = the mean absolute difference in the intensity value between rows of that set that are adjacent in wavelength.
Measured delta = 0.064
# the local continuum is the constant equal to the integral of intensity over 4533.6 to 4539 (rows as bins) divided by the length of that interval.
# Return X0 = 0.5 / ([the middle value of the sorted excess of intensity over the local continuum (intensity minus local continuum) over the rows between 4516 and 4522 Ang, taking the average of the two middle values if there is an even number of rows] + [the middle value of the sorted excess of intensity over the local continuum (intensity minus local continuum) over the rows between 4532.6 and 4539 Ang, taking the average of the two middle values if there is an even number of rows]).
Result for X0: 3.6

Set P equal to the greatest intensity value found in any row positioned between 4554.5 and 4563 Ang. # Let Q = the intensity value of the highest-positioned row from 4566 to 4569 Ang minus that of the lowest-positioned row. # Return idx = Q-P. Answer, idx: -20.79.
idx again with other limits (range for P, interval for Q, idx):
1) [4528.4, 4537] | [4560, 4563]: -19.84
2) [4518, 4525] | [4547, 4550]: -19.31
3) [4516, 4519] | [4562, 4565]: -19.63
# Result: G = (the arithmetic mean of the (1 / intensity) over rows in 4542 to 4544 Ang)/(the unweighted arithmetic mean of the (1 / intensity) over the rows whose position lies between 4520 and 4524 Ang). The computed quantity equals 1.01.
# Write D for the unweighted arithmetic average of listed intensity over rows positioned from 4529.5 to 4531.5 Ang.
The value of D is 18.9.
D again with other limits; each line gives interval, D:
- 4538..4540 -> 18.7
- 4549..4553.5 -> 19.8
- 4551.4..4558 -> 20.2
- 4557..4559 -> 20.6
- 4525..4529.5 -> 19.1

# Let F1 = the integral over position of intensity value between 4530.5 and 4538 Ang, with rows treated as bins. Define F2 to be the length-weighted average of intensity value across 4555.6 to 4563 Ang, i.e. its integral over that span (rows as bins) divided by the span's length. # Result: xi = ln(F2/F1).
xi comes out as -1.95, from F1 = 142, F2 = 20.17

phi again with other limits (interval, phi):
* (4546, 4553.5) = 0.22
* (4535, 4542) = 0.22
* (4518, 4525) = 0.15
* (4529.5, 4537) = 0.09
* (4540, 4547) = 0.40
